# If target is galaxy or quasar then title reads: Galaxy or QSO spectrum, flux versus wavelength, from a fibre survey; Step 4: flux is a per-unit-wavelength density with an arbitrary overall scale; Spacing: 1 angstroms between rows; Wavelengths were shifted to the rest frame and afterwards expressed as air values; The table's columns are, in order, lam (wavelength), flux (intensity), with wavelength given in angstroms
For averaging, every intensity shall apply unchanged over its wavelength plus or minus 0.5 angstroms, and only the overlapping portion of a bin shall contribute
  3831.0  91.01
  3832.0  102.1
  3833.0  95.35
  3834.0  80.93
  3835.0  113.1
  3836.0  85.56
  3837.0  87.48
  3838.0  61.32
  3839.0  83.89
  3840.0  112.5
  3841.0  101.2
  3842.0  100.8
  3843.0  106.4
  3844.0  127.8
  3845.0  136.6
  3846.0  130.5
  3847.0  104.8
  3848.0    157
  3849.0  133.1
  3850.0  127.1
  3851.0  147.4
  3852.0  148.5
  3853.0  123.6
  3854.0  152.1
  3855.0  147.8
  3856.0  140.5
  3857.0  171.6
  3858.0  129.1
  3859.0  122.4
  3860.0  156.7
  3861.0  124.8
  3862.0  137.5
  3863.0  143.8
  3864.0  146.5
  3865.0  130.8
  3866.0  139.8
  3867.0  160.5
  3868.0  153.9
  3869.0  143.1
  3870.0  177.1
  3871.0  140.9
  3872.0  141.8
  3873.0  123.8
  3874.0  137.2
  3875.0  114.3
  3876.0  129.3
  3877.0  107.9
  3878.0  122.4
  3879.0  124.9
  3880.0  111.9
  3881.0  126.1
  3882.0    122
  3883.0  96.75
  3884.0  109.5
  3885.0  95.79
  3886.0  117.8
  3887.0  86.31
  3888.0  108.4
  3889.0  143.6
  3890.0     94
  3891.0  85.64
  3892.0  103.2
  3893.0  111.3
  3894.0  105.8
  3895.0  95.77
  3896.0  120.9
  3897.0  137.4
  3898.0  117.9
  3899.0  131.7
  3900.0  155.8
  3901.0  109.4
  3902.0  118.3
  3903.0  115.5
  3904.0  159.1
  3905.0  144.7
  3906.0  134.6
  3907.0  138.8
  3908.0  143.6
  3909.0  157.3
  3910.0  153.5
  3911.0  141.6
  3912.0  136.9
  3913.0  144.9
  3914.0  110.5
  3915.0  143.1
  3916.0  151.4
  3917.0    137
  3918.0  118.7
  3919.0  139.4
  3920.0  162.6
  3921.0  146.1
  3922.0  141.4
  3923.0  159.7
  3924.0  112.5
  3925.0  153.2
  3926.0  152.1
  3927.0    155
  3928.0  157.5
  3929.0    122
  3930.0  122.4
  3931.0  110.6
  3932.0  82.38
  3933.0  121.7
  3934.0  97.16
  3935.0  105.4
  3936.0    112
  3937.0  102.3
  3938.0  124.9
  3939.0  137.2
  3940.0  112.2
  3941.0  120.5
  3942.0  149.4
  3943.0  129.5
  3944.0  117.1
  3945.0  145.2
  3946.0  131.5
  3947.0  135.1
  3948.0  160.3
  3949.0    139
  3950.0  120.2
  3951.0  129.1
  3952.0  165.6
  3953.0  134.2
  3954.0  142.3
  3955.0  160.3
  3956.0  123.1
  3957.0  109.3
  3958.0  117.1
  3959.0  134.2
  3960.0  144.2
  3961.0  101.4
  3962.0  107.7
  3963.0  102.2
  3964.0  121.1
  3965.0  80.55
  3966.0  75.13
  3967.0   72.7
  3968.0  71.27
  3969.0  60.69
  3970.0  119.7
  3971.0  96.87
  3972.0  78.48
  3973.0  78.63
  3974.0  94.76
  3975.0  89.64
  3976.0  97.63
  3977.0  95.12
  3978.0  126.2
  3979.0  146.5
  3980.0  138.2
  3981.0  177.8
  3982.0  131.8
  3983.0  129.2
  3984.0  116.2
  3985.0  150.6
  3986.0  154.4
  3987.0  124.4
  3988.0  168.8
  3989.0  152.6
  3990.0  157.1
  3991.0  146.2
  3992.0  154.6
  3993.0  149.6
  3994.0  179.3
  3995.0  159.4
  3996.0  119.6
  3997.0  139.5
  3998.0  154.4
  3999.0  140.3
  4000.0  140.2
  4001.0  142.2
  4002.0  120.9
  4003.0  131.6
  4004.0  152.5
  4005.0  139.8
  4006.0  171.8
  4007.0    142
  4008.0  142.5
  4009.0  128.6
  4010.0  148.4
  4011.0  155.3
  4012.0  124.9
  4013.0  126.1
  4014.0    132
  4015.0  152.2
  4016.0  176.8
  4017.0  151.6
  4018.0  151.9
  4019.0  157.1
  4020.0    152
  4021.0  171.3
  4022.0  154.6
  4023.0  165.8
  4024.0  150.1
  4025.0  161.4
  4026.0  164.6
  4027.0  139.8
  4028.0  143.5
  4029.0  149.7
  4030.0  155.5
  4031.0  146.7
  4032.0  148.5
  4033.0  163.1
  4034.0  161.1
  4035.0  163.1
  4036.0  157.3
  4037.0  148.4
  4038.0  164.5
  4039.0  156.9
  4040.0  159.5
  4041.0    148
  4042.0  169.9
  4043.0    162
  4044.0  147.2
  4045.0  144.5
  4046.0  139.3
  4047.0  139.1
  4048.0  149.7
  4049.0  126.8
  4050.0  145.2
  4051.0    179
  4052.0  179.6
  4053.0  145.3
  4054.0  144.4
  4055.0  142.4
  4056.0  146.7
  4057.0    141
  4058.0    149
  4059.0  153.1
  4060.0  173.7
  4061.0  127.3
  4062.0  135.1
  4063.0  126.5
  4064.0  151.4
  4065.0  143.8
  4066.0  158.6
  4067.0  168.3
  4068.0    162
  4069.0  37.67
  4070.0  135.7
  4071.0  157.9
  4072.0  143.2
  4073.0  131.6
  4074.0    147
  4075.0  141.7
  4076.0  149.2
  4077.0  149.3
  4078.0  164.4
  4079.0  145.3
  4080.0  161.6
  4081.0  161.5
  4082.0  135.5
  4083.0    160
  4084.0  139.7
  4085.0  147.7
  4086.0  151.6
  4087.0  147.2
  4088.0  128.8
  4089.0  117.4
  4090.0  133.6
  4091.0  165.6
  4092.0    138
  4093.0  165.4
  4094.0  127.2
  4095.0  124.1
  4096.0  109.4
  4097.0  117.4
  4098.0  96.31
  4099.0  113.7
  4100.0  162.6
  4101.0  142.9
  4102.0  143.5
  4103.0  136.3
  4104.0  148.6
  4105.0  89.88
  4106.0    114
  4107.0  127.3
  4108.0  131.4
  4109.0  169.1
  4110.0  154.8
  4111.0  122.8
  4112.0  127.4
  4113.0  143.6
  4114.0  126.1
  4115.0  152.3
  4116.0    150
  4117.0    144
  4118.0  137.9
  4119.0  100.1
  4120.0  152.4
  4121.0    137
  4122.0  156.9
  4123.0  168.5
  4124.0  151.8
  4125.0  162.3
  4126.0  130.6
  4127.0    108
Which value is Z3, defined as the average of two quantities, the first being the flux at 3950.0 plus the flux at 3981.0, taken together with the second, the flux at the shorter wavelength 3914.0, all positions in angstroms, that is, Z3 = 204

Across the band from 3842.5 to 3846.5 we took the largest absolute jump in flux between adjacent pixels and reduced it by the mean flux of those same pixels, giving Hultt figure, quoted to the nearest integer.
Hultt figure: -104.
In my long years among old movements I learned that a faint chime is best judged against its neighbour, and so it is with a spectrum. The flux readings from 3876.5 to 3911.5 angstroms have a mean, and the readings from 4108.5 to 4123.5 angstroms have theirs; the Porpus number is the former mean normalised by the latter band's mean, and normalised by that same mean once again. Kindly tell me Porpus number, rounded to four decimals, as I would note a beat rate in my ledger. 0.0059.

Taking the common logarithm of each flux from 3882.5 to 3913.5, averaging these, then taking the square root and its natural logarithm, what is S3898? 0.367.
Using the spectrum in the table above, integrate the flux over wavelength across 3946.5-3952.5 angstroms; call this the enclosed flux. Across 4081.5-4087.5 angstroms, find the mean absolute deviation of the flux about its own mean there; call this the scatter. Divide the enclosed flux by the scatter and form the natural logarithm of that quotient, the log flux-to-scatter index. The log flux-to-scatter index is 4.9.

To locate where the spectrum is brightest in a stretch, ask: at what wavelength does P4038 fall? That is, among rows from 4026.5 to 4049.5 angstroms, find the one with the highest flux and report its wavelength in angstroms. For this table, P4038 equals 4042.0 angstroms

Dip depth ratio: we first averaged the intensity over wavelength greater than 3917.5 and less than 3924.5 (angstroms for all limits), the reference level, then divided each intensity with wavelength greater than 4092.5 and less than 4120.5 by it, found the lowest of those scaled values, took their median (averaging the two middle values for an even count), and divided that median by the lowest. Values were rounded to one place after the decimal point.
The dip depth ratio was 1.5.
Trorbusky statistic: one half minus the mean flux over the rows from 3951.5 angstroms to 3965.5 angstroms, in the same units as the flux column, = -124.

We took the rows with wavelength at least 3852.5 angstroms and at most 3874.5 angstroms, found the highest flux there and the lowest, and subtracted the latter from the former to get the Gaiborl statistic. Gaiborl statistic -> 55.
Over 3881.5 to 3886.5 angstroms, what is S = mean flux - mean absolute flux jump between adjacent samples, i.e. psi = 90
